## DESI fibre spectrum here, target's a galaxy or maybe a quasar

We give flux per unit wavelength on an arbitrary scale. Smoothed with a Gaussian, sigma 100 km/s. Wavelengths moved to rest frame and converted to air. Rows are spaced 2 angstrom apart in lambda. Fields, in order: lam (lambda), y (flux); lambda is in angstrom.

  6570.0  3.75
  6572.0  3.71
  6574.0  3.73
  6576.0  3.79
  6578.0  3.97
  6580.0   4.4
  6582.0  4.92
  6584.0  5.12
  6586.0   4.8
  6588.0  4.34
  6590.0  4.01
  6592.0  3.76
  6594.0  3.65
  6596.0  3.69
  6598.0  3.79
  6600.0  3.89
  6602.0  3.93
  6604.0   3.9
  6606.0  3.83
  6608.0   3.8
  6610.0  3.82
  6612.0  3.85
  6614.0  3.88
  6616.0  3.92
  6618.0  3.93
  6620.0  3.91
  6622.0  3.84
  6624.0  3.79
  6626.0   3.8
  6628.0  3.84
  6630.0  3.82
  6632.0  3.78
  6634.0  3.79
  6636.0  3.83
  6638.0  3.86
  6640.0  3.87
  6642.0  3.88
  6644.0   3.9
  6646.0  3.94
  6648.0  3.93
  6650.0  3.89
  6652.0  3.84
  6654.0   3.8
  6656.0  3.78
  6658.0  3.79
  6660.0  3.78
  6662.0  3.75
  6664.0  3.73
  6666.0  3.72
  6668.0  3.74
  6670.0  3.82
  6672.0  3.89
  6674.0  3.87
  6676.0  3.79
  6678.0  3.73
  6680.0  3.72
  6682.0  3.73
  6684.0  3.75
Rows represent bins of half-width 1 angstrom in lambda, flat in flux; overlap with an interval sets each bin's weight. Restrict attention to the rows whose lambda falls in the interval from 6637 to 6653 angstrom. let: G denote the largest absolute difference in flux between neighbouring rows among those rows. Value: 0.050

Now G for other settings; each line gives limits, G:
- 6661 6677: 0.080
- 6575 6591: 0.520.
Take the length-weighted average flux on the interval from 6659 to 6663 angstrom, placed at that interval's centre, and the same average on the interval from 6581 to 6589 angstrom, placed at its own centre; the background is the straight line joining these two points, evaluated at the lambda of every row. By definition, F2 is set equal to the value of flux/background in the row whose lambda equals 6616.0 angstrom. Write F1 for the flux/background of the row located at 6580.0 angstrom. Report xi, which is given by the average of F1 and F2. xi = 0.90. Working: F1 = 0.90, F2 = 0.9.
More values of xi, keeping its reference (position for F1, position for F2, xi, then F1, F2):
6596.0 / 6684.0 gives 0.94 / 0.79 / 1.1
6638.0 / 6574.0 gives 0.85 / 0.95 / 0.8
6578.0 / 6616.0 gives 0.85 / 0.81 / 0.9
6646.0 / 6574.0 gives 0.87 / 0.99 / 0.8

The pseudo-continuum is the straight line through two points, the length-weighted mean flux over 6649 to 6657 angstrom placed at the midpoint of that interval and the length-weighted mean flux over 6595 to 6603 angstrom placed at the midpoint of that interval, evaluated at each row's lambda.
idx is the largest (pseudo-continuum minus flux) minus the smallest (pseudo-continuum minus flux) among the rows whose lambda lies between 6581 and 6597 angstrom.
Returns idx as 1.47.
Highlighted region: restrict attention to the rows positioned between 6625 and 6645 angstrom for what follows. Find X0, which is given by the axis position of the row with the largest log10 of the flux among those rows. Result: 6644.0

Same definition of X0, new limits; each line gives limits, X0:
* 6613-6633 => 6618.0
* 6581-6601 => 6584.0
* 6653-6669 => 6654.0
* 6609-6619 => 6618.0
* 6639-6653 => 6646.0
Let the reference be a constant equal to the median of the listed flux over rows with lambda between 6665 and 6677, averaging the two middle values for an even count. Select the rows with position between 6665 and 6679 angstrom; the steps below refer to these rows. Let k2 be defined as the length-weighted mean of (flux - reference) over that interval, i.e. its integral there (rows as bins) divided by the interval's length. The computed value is -0.01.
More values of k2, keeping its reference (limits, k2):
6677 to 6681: -0.08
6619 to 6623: 0.07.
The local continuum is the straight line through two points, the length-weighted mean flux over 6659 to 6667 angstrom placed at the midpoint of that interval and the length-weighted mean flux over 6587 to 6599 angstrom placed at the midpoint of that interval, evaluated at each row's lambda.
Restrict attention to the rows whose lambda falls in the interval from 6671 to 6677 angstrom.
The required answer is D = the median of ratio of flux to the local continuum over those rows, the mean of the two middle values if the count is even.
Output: 1.04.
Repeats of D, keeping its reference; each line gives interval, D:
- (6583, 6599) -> 1.01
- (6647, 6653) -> 1.03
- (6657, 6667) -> 1.00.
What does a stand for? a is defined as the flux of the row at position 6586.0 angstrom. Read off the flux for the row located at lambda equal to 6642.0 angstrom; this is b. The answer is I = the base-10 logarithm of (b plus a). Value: 0.939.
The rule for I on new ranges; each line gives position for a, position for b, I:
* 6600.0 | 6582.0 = 0.945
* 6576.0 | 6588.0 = 0.910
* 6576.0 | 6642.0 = 0.885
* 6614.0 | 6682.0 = 0.881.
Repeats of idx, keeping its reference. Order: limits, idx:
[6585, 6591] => 0.79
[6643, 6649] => 0.04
